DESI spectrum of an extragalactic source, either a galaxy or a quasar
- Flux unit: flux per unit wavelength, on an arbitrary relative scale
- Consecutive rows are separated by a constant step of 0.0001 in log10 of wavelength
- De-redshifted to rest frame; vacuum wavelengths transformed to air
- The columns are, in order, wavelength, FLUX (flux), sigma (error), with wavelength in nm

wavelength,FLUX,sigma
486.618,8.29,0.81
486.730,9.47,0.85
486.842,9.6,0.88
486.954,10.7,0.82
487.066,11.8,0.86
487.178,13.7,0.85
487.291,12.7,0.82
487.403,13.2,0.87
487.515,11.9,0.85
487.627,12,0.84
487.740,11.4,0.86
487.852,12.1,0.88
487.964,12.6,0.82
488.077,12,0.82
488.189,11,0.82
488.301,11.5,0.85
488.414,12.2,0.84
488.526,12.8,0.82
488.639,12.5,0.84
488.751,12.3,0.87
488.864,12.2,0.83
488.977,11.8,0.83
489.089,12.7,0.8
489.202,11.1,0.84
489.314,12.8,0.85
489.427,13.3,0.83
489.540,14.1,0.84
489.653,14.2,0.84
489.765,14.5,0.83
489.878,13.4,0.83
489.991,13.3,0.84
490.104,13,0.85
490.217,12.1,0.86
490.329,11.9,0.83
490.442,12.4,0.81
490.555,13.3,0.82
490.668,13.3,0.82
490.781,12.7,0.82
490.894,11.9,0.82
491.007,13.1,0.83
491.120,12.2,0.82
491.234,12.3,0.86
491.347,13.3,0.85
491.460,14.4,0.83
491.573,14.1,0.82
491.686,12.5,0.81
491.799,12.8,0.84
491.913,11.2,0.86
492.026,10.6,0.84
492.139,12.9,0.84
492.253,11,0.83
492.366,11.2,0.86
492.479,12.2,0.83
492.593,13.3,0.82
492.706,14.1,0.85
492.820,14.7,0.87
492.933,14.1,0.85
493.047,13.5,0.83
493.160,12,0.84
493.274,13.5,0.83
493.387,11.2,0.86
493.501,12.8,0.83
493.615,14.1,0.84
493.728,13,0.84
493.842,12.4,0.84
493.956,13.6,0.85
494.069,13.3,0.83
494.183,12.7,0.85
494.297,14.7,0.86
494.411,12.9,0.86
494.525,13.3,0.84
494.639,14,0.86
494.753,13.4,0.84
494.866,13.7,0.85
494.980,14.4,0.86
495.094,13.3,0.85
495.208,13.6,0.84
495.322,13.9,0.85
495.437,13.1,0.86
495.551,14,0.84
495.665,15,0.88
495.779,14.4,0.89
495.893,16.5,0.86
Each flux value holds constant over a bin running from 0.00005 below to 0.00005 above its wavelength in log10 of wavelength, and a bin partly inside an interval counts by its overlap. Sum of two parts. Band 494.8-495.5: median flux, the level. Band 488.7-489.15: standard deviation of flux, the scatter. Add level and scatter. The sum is 14.0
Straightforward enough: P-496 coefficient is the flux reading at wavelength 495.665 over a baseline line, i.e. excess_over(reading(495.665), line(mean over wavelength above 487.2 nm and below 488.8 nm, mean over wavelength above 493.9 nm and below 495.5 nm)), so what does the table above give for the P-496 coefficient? 1.2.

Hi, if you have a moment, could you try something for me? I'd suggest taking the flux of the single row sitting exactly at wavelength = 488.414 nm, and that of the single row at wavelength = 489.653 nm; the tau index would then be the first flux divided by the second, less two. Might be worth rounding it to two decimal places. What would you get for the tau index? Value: -1.14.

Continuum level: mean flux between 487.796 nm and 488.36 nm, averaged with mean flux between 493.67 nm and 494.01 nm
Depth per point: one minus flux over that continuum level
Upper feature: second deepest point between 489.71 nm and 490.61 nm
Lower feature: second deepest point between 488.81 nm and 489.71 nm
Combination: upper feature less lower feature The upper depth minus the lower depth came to -0.02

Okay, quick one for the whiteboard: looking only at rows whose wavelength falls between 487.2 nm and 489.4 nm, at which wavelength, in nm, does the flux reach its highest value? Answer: 487.403 nm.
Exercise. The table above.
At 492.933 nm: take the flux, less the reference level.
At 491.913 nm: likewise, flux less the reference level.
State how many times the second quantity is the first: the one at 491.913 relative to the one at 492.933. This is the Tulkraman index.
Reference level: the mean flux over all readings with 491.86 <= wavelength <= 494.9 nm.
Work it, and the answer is -1.5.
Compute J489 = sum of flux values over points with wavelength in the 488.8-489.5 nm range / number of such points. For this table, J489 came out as 12.3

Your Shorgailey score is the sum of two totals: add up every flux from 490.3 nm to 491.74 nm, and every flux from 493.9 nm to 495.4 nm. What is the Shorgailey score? 344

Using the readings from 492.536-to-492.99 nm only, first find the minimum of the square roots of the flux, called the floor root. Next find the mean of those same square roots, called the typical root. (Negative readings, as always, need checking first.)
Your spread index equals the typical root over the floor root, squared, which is 1.06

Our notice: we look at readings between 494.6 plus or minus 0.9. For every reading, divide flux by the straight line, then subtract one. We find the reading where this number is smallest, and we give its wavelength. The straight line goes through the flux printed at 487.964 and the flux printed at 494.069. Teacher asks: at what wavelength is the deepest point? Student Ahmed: 493.842 nm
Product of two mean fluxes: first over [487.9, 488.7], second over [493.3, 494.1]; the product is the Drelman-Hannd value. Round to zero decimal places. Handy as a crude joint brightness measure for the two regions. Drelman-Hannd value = 156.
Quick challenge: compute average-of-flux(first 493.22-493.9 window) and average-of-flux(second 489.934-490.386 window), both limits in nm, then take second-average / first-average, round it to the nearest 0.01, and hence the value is 0.98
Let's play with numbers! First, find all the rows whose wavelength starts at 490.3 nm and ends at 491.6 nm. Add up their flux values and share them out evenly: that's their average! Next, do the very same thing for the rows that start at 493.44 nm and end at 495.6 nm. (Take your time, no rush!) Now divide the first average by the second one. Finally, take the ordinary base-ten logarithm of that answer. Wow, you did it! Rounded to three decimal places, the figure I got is -0.019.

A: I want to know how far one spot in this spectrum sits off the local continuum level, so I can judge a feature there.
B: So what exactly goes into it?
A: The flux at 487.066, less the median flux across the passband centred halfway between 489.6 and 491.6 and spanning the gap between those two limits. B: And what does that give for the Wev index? -1.4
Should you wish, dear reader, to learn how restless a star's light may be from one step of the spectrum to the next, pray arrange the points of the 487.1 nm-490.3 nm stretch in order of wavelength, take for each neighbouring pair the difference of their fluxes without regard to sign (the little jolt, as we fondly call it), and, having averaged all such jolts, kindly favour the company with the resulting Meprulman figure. 0.64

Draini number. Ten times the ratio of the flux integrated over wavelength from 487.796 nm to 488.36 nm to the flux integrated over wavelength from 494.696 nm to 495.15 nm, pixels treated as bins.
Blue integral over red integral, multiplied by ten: 11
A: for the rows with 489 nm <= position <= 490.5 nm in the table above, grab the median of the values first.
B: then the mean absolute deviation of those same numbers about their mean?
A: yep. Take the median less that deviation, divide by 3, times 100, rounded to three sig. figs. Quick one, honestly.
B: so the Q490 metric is 408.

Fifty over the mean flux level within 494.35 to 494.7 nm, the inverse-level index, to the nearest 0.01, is 3.73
